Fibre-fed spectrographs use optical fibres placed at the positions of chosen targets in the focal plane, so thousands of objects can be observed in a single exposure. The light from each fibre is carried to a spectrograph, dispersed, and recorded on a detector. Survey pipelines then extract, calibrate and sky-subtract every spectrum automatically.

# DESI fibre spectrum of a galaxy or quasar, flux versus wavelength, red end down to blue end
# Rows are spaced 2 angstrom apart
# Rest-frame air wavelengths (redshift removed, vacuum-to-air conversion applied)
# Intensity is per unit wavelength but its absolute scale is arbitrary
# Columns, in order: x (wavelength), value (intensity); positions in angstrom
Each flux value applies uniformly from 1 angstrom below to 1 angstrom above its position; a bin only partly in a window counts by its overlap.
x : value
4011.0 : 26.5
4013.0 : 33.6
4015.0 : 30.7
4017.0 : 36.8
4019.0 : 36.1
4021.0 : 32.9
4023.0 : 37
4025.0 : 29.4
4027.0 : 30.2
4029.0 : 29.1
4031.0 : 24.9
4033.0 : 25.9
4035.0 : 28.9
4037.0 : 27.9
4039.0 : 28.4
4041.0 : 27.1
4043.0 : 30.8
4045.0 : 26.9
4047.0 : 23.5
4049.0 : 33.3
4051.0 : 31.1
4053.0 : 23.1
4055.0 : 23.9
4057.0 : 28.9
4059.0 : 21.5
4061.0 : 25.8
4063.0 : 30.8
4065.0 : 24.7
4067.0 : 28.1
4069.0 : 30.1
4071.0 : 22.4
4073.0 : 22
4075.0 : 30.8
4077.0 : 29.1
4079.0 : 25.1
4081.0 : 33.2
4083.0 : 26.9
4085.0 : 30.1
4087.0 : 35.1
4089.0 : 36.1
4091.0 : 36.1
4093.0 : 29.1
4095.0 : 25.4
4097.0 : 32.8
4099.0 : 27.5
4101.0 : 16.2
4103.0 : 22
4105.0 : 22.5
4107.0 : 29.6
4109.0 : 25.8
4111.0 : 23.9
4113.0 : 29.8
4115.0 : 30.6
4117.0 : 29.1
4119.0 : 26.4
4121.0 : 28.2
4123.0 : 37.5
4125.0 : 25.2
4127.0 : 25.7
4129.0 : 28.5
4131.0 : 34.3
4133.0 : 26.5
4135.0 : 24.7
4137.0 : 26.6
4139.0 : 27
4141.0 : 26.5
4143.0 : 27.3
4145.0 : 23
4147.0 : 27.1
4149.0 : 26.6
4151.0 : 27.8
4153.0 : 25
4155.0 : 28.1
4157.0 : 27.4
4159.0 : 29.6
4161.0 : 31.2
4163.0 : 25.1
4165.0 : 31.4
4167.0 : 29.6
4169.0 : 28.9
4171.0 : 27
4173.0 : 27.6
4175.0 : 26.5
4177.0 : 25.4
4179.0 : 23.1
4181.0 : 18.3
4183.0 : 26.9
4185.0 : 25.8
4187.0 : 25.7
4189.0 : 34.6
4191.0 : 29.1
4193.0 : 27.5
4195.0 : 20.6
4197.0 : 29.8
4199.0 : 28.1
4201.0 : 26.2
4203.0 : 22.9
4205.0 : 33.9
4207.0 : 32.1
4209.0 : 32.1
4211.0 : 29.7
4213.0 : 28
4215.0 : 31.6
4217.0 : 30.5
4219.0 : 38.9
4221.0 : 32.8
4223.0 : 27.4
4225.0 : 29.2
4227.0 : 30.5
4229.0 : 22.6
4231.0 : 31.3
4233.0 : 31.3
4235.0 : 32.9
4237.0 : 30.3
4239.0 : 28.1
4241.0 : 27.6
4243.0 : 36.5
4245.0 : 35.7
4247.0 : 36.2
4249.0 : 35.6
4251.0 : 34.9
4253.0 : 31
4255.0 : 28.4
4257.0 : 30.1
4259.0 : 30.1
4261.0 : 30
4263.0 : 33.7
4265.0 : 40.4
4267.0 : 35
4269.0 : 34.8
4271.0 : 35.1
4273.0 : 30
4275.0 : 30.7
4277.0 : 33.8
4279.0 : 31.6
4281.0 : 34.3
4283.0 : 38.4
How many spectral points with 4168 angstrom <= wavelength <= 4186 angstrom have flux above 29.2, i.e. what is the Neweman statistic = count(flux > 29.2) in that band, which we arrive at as 0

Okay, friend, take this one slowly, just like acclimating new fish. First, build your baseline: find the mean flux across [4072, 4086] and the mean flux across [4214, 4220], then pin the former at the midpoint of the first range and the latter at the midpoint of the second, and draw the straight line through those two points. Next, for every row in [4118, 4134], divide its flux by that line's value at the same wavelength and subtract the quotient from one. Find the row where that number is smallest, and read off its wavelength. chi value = 4123.0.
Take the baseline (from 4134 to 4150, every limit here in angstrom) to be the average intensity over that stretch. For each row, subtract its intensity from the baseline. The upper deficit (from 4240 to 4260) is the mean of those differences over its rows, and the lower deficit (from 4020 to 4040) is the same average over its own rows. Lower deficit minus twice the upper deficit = 10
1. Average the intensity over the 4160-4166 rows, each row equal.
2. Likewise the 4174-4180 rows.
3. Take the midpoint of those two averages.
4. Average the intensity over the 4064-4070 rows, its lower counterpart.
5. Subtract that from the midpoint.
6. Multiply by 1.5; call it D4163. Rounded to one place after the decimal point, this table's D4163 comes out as -0.8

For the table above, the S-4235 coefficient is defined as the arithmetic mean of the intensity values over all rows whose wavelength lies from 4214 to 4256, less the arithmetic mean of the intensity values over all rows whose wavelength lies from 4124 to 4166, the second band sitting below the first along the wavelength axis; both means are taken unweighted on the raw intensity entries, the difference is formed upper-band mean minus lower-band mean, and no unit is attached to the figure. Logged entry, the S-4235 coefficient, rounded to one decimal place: 4.2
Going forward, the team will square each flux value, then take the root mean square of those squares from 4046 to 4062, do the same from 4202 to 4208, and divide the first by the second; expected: 0.79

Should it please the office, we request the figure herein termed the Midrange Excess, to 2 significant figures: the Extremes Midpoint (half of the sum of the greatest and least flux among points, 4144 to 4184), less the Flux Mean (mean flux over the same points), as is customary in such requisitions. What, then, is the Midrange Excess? -1.9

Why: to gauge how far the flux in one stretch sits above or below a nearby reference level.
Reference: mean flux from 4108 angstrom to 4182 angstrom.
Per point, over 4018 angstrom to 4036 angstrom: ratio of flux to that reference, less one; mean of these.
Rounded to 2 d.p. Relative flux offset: 0.11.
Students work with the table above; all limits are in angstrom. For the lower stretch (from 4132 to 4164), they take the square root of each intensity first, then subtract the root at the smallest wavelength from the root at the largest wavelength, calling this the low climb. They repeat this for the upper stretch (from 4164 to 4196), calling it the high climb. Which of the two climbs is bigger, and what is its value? -0.1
